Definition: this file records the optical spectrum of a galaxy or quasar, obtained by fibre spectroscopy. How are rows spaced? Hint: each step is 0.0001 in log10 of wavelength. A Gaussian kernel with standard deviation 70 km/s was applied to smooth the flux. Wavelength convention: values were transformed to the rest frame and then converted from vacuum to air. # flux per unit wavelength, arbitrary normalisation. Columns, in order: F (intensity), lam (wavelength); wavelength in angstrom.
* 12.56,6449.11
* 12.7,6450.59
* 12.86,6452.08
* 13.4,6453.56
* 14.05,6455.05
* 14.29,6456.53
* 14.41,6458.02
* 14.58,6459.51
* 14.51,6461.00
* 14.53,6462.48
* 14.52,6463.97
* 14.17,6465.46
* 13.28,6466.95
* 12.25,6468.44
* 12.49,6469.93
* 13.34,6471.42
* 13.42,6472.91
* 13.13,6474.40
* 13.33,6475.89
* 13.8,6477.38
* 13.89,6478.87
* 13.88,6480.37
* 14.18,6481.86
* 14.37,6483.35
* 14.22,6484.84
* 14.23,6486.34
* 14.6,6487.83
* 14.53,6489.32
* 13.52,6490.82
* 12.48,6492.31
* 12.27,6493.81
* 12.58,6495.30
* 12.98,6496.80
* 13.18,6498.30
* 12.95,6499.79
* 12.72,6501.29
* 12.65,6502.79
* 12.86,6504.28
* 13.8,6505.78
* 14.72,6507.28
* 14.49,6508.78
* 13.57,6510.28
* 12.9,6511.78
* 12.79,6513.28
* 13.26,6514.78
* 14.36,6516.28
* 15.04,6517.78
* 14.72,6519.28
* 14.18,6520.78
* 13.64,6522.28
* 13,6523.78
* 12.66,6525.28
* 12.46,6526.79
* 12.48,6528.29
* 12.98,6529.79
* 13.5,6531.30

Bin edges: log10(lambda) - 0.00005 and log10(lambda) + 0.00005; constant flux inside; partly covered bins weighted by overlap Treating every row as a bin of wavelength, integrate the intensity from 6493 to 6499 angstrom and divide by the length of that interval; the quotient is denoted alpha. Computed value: 12.7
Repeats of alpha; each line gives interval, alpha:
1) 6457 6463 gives 14.5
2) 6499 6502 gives 12.9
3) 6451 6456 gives 13.4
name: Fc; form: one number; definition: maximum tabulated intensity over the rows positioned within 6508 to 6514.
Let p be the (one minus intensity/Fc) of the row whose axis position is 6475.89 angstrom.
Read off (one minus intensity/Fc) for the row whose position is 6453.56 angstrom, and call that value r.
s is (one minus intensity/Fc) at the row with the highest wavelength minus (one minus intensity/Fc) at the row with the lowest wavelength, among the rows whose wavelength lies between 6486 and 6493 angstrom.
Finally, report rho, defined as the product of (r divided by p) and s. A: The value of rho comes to 0.11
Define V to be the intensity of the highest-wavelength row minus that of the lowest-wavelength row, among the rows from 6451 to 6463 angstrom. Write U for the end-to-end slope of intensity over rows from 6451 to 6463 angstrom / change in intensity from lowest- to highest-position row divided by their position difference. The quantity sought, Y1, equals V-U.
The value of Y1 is 1.51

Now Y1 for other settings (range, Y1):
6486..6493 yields -1.46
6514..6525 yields -0.23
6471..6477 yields -0.01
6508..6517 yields -0.11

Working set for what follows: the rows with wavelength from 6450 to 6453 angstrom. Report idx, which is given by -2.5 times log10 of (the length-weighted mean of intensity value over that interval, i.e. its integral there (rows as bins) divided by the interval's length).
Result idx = -2.77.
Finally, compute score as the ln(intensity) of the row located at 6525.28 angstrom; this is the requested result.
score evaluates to 2.54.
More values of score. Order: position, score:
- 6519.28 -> 2.69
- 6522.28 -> 2.61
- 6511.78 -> 2.56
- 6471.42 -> 2.59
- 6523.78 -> 2.56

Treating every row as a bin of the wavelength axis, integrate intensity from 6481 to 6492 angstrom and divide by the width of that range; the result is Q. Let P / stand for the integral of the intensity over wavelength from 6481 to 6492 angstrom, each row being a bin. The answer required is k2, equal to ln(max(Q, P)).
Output 5.05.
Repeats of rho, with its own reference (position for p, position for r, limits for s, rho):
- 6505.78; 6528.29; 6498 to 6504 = 0.11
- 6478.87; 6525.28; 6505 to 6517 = -0.12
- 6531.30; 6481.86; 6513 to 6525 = 0.00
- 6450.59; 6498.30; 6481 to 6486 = 0.00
